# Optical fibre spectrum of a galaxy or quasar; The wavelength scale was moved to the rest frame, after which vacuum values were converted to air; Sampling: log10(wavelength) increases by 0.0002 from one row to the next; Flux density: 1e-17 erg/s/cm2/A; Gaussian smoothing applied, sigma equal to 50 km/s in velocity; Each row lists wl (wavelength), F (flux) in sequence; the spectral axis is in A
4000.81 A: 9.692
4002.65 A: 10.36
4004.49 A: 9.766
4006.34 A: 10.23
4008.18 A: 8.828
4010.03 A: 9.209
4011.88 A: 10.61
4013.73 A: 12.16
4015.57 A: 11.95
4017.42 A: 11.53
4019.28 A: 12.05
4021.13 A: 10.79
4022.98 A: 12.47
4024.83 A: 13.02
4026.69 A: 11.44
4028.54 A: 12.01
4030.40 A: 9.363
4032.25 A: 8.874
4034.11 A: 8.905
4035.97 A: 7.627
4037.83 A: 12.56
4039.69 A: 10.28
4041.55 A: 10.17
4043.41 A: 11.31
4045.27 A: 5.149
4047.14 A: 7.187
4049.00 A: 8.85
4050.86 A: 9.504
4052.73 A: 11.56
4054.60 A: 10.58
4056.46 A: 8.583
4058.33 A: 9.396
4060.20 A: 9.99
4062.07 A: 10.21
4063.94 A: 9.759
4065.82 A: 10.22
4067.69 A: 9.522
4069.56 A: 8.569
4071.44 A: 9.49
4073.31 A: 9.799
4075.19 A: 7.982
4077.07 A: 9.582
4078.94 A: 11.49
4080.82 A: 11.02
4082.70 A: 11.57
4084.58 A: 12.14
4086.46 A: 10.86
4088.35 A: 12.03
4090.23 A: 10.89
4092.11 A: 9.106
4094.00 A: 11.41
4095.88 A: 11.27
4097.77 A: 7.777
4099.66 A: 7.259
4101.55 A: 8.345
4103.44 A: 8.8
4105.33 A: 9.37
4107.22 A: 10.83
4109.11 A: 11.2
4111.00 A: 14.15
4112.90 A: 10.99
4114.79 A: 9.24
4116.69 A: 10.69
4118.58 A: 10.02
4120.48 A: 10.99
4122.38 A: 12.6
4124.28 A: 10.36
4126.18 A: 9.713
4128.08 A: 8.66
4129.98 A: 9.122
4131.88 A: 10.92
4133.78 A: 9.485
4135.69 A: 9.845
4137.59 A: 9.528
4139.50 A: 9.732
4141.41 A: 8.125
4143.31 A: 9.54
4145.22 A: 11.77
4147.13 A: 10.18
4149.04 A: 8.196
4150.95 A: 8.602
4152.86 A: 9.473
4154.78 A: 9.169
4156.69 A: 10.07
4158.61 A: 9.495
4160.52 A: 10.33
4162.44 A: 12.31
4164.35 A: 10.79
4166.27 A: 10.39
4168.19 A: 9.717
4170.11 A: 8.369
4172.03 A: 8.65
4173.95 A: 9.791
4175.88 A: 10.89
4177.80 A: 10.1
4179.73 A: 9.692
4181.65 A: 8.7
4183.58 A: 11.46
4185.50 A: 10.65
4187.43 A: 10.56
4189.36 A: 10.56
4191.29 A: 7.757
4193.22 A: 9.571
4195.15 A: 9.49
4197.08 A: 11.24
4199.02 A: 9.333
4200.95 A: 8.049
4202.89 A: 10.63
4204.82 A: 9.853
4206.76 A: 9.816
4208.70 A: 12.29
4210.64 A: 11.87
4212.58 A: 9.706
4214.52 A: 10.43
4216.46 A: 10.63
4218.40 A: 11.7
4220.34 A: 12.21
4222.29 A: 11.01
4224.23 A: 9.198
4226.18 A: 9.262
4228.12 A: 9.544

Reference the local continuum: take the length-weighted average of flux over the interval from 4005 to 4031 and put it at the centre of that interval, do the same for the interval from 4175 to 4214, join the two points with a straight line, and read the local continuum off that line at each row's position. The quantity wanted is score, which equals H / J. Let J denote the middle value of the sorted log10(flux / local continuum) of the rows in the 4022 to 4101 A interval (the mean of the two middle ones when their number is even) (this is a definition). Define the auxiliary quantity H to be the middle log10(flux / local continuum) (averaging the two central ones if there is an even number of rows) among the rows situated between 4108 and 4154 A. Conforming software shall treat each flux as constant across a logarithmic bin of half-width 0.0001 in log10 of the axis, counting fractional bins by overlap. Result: 0.79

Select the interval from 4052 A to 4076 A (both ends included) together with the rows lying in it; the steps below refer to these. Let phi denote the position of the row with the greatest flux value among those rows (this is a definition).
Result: 4052.73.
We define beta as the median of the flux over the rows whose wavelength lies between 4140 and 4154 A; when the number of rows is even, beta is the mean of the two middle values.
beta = 9.5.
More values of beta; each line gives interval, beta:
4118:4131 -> 10.0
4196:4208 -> 9.8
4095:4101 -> 7.8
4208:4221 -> 11.7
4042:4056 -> 9.5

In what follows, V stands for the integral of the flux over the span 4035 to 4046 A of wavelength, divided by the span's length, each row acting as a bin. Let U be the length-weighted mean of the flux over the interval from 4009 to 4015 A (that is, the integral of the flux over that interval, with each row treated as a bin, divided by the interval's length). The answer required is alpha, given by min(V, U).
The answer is 9.6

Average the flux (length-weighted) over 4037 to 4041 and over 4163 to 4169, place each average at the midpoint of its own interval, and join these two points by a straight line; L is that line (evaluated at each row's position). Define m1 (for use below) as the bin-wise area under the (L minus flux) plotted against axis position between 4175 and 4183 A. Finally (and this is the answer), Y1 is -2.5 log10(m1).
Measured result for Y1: -1.41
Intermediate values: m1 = 4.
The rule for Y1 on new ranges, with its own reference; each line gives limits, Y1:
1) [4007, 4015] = -2.43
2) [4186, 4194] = -1.75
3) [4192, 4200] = -1.33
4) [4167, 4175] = -2.49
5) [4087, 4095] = 0.53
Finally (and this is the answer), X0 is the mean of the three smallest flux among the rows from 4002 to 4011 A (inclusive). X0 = 9.3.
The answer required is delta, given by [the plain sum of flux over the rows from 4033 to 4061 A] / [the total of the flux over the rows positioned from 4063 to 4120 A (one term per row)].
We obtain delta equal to 0.5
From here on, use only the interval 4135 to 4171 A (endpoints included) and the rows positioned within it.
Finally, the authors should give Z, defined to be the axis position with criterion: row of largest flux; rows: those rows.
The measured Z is 4162.44 A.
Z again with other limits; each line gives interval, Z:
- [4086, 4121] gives 4111.00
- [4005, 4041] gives 4024.83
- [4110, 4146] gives 4111.00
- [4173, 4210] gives 4208.70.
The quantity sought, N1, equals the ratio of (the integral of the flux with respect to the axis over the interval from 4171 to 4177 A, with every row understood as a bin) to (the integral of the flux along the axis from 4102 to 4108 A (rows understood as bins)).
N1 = 1.03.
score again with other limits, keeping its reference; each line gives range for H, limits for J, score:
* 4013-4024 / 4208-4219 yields 0.69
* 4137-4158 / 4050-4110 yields 0.97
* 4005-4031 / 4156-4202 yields -1.00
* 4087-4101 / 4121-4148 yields -0.23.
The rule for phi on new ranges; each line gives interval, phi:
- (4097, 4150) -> 4111.00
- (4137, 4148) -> 4145.22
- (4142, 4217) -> 4162.44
